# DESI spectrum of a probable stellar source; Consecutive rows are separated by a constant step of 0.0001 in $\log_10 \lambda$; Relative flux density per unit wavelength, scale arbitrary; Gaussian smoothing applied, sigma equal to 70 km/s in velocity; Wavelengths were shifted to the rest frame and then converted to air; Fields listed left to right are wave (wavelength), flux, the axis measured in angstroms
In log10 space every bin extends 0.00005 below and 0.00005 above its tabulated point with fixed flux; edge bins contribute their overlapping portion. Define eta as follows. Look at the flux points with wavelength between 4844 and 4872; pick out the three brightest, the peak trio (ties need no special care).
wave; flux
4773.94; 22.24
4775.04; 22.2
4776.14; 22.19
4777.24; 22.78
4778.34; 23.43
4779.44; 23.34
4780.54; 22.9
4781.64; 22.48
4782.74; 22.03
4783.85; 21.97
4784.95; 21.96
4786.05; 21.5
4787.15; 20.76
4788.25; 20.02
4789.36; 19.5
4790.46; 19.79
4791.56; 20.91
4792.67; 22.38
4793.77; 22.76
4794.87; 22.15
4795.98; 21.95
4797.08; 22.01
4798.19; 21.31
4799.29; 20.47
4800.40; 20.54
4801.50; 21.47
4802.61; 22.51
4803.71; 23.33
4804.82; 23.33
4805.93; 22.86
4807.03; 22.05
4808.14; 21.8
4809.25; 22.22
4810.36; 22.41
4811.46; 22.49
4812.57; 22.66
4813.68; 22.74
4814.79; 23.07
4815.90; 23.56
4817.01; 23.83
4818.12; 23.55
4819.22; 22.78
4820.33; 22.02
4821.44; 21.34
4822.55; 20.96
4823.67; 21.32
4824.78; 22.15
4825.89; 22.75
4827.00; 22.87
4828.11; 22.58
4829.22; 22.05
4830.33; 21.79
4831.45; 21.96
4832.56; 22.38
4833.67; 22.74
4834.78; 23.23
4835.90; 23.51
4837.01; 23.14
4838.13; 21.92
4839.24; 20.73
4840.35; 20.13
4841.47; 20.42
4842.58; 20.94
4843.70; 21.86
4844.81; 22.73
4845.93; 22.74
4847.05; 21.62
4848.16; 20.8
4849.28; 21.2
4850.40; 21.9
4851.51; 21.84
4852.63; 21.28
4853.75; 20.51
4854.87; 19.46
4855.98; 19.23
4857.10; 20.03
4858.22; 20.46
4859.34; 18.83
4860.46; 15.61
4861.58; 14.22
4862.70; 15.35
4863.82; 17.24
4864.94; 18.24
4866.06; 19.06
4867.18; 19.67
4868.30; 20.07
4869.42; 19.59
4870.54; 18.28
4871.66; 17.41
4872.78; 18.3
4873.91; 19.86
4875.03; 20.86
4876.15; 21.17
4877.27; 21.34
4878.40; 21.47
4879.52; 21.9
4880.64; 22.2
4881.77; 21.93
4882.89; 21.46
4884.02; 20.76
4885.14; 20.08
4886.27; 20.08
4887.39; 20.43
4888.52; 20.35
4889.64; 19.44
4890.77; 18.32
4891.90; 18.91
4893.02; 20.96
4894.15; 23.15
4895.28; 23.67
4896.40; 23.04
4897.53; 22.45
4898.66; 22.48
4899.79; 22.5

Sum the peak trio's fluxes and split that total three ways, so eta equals 22.5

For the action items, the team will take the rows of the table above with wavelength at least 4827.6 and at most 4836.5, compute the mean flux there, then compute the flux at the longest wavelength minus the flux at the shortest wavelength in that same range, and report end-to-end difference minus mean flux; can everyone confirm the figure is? -22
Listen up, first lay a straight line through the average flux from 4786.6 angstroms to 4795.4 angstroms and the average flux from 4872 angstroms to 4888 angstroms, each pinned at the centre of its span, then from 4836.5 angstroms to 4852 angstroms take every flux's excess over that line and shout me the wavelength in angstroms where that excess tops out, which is 4837.01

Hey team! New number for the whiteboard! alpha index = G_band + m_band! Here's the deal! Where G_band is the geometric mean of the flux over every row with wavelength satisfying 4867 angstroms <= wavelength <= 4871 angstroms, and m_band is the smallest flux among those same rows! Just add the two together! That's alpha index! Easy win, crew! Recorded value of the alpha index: 38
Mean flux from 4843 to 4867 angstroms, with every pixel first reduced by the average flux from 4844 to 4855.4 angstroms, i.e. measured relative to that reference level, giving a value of -1.7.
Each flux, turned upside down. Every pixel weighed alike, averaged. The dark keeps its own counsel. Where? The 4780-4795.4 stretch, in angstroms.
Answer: 0.0466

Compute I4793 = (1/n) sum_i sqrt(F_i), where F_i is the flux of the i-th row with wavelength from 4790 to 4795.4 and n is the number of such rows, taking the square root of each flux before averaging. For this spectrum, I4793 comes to 4.65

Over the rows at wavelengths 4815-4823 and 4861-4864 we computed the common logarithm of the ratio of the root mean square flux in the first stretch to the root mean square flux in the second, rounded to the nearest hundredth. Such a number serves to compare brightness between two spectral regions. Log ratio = 0.16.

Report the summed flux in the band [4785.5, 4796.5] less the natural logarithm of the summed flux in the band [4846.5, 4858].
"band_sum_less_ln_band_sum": 206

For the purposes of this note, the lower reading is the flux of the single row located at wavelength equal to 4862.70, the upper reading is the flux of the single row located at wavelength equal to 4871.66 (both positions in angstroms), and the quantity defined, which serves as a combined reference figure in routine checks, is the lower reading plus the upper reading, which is 32.8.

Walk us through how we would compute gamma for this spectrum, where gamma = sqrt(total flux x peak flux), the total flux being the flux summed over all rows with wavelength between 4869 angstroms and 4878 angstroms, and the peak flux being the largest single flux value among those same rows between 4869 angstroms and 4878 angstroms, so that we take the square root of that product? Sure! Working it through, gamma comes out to 58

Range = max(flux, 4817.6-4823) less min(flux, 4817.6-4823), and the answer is 2.59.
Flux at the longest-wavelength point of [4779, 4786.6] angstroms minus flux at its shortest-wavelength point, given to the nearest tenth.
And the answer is -1.8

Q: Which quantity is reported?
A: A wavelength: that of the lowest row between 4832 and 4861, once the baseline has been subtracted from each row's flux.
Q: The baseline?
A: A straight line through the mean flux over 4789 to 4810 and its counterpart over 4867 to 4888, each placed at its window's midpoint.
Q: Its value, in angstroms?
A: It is 4860.46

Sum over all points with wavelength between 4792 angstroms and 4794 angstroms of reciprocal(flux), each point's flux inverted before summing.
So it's 0.0886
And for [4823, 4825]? 0.0921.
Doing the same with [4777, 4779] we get 0.0866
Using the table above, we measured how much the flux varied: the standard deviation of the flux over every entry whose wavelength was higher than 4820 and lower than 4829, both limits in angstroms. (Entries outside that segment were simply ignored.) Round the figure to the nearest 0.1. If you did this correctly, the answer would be 0.7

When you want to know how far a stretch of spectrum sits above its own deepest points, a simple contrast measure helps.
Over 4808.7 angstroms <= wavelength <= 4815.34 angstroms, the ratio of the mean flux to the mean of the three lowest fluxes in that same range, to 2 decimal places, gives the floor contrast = 1.01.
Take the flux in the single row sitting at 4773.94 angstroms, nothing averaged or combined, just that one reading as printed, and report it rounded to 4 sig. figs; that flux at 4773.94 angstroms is 22.24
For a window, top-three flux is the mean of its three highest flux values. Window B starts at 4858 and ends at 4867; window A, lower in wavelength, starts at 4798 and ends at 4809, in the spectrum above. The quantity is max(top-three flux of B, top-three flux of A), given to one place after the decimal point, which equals 23.2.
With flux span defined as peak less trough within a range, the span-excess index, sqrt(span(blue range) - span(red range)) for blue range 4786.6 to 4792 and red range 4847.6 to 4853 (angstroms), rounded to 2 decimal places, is 0.56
